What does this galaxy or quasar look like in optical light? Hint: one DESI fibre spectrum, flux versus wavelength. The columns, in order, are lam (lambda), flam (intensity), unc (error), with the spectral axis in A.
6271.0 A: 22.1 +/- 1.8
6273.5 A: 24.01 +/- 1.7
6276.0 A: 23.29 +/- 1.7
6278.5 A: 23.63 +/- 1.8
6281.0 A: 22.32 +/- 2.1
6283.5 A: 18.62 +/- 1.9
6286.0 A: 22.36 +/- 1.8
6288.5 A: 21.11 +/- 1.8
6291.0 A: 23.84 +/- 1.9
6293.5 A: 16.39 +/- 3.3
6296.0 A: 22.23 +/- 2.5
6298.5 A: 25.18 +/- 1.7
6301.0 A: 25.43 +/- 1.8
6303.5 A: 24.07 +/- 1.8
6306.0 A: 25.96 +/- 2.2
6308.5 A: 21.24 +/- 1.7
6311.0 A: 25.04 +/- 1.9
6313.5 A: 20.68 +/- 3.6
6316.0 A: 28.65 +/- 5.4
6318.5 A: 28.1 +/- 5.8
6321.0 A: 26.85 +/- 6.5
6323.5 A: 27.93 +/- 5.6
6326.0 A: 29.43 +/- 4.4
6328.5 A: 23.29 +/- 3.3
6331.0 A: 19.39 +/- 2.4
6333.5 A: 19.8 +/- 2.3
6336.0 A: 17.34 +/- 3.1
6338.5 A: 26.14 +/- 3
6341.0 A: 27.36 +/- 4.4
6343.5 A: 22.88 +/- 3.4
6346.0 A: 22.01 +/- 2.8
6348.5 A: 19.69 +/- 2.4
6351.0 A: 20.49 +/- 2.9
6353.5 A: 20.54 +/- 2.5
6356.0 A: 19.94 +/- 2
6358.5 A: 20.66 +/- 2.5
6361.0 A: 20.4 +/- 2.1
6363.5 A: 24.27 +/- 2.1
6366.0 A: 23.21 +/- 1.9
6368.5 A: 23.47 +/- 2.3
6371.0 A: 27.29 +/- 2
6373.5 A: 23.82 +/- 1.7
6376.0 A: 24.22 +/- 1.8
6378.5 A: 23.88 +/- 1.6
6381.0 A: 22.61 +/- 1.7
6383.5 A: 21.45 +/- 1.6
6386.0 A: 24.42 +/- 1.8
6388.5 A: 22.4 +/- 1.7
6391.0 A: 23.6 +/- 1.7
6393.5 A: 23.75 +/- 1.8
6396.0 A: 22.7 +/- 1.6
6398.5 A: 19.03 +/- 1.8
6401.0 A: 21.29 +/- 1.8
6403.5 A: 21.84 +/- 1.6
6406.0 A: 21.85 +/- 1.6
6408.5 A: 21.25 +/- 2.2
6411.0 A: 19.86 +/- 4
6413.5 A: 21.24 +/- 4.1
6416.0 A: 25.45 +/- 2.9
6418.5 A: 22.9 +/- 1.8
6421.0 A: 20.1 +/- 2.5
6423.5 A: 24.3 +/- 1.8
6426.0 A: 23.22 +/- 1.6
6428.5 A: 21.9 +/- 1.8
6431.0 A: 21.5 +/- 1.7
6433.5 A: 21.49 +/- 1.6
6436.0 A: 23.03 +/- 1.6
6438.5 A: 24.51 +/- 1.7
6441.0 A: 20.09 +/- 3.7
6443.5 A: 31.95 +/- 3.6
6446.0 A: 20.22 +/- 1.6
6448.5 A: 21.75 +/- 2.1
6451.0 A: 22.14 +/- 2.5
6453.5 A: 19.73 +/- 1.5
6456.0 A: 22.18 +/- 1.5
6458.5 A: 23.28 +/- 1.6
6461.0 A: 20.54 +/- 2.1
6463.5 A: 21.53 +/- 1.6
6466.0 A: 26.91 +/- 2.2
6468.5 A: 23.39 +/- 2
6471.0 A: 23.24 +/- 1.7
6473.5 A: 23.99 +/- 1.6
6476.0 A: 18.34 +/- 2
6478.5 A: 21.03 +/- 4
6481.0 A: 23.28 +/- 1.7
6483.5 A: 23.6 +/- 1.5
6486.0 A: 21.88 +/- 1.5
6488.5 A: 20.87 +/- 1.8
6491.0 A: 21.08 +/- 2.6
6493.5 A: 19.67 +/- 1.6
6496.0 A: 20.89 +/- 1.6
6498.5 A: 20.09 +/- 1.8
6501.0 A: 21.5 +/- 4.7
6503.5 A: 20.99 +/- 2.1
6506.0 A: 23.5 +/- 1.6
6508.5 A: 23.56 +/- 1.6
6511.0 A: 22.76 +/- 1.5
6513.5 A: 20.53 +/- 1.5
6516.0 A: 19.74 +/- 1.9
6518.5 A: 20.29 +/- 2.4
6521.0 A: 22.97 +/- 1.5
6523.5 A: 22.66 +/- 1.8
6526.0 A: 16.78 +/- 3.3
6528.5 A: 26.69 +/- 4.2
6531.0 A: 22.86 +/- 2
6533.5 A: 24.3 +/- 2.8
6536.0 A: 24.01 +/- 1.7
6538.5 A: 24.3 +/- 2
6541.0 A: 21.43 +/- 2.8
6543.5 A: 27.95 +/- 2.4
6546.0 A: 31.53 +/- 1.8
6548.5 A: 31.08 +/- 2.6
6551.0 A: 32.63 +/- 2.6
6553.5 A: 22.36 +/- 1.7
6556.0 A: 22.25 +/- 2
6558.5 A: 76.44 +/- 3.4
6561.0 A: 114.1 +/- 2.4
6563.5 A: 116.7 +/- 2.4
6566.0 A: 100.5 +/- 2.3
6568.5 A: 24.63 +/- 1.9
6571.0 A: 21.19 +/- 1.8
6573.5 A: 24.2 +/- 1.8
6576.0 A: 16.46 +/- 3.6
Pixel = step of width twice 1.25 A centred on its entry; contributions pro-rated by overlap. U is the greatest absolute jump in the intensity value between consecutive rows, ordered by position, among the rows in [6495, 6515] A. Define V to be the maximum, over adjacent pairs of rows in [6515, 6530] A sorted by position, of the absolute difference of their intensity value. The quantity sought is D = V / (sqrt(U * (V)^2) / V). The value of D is 6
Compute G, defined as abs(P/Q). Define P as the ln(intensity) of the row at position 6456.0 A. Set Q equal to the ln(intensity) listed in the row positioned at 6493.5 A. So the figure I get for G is 1.04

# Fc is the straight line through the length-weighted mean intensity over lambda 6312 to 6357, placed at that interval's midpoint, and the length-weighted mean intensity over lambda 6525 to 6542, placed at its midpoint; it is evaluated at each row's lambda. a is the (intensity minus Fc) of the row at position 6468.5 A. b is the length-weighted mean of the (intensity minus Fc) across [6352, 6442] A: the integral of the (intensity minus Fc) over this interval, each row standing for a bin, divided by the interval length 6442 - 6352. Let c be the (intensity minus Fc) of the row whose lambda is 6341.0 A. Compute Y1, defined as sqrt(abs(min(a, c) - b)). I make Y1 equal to 1.0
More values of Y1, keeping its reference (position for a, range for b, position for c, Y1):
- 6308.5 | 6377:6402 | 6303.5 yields 1.2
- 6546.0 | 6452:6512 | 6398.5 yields 1.8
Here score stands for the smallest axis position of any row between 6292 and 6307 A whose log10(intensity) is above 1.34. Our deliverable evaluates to 6296.0 A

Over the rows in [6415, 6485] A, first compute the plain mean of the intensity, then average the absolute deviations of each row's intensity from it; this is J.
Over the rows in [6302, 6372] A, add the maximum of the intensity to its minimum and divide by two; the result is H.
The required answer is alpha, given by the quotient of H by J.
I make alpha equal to 13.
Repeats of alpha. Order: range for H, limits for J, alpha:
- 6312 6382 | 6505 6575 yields 1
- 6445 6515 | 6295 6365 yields 8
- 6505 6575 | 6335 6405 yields 36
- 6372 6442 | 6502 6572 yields 1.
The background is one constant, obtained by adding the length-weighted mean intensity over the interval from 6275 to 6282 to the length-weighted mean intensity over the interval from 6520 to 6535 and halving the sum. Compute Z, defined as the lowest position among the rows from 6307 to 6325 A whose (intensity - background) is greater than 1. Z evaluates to 6311.0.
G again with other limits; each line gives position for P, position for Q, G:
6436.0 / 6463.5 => 1.02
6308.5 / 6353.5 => 1.01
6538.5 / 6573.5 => 1.00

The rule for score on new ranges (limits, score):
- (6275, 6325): 6276.0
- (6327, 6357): 6328.5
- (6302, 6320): 6303.5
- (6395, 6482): 6396.0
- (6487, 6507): 6506.0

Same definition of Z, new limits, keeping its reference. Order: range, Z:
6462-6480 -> 6466.0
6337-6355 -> 6338.5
